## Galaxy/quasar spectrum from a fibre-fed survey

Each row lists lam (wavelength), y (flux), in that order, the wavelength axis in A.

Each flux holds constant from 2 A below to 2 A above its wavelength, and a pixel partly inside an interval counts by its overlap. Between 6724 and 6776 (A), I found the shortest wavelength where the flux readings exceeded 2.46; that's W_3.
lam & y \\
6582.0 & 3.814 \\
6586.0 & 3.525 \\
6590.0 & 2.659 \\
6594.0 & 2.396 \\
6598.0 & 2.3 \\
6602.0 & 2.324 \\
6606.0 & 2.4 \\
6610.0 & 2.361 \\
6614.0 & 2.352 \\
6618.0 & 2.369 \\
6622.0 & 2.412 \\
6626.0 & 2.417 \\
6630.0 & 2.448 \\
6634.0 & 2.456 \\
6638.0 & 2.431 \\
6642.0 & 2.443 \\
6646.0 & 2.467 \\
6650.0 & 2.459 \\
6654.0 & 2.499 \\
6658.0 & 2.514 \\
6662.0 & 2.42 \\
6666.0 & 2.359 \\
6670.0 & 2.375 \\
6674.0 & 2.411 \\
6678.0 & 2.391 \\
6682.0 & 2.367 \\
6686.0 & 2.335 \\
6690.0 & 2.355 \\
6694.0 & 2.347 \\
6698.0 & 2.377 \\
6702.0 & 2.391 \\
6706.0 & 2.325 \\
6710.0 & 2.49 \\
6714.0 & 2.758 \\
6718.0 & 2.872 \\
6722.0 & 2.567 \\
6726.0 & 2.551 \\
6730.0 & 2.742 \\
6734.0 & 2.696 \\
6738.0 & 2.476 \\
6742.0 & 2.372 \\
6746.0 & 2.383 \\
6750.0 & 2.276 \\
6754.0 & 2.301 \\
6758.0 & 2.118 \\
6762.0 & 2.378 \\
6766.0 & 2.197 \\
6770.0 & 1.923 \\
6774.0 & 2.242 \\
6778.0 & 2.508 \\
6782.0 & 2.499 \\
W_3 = 6726.0 A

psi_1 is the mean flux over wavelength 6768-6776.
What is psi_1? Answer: 2.08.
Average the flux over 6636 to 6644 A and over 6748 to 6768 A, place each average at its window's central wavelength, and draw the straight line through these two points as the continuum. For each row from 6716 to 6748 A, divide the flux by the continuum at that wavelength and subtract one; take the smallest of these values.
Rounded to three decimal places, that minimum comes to 0.041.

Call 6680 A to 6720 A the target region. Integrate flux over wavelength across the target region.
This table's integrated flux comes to 98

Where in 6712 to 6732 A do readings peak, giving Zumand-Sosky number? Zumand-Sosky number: 6718.0 A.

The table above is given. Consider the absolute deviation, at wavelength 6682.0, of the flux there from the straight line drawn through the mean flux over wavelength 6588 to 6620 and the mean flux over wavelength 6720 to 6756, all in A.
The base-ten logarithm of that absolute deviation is -1.1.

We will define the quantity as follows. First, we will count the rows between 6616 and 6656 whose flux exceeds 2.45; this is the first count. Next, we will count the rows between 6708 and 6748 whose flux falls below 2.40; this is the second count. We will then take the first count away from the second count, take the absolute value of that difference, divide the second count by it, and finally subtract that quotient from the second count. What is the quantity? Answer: 1.0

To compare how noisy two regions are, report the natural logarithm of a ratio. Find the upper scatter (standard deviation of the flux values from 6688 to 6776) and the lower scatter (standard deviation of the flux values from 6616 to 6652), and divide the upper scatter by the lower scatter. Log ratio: 2.0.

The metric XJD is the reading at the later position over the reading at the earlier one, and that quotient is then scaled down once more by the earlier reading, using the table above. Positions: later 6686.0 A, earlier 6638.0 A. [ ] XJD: 0.395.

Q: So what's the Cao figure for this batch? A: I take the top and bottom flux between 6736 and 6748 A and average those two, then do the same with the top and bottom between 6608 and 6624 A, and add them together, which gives 4.81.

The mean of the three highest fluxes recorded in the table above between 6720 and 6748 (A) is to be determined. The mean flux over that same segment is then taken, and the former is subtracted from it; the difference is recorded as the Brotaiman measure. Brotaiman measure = -0.13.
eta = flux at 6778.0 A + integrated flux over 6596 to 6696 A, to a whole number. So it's 243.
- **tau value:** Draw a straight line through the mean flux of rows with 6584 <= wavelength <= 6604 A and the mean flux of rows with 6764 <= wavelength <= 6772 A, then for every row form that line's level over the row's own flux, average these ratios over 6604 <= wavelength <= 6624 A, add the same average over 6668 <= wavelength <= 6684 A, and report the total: 2.07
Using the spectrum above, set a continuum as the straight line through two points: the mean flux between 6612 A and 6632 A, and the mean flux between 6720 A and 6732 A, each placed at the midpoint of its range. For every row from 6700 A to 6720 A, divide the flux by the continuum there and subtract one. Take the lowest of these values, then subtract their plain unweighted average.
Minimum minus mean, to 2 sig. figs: -0.090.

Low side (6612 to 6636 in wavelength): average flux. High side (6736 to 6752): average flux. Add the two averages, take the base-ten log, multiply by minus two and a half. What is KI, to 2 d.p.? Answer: -1.70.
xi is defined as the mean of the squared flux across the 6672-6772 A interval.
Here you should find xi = 5.88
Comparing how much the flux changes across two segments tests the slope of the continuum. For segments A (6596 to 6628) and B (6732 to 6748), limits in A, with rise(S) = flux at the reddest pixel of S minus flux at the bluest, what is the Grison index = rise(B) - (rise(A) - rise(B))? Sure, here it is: -0.7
